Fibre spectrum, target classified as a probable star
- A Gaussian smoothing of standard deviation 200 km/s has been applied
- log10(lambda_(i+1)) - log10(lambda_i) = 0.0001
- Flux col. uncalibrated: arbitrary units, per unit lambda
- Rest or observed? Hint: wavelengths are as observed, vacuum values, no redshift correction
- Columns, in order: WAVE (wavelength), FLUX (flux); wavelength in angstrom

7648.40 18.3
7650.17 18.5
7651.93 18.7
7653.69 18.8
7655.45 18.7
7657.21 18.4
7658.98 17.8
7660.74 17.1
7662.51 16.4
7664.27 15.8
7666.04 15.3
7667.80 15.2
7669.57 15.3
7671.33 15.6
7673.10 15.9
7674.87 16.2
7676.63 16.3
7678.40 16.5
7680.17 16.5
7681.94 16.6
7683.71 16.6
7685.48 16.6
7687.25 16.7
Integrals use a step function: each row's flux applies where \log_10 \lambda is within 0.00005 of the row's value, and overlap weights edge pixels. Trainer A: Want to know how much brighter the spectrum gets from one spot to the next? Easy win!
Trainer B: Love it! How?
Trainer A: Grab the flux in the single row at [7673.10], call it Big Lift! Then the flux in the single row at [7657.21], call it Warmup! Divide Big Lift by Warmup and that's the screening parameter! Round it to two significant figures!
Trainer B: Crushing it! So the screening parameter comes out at 0.86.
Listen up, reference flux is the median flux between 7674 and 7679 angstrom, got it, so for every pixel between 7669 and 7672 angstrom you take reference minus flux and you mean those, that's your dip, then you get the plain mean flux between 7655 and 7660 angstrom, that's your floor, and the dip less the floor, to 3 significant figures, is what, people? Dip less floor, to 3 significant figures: -17.4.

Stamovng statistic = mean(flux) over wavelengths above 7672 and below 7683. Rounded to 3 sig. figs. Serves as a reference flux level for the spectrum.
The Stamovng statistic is 16.3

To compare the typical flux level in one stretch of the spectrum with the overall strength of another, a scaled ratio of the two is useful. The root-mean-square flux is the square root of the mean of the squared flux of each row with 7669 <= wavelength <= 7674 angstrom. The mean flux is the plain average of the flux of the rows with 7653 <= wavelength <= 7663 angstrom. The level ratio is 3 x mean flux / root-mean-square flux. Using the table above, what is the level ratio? 3.44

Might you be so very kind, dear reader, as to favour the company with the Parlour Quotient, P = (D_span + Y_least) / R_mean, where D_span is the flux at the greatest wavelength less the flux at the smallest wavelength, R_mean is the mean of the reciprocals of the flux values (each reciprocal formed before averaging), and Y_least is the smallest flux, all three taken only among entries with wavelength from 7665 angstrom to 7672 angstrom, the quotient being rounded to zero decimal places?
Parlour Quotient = 238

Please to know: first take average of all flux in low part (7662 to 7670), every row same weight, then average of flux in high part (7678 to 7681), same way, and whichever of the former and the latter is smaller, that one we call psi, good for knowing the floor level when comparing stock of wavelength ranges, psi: 15.6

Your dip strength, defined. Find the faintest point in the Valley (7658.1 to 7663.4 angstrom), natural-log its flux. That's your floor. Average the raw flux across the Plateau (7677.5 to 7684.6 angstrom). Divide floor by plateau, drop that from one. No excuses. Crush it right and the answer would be 0.831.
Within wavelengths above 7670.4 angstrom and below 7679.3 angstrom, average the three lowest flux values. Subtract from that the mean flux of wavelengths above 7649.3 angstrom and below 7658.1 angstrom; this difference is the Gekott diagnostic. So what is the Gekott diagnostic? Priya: -2.7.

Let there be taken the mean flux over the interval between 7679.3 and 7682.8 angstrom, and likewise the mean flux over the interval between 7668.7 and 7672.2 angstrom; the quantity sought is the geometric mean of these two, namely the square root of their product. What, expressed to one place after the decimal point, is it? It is 16.0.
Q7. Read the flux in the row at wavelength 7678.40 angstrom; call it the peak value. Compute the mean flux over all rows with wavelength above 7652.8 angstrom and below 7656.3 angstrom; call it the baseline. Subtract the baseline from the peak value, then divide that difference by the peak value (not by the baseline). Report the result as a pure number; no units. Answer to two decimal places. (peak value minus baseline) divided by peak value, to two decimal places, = -0.14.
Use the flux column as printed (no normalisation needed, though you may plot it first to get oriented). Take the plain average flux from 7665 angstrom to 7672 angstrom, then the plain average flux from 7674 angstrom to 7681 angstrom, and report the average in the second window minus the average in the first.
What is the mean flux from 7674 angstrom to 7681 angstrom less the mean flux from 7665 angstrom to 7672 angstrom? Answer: 1.0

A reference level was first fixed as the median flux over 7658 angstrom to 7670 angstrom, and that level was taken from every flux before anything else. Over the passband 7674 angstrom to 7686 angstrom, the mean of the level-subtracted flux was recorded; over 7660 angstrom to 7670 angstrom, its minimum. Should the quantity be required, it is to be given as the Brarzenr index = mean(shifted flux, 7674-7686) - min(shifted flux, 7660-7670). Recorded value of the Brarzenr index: 1.3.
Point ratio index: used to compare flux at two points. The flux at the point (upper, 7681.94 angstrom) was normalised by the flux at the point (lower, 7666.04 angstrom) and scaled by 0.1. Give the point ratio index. 0.108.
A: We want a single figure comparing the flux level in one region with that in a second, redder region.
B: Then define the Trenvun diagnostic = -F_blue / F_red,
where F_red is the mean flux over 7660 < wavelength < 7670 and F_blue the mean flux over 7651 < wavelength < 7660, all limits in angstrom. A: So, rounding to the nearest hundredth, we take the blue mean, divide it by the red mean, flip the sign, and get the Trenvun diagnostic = -1.17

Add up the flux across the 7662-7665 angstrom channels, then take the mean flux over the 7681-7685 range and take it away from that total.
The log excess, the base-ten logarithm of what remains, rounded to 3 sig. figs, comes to 1.19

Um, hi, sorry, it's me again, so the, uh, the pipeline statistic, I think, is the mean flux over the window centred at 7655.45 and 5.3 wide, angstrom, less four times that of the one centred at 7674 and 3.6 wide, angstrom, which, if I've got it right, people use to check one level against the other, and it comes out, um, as -45.6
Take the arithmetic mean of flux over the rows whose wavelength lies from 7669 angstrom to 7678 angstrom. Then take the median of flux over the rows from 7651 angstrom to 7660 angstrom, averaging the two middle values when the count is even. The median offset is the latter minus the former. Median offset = 2.8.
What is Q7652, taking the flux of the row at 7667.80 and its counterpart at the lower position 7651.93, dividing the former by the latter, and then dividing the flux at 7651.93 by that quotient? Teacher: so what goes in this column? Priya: 23.0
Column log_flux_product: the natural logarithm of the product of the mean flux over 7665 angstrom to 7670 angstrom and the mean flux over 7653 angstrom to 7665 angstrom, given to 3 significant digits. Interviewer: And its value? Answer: 5.59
